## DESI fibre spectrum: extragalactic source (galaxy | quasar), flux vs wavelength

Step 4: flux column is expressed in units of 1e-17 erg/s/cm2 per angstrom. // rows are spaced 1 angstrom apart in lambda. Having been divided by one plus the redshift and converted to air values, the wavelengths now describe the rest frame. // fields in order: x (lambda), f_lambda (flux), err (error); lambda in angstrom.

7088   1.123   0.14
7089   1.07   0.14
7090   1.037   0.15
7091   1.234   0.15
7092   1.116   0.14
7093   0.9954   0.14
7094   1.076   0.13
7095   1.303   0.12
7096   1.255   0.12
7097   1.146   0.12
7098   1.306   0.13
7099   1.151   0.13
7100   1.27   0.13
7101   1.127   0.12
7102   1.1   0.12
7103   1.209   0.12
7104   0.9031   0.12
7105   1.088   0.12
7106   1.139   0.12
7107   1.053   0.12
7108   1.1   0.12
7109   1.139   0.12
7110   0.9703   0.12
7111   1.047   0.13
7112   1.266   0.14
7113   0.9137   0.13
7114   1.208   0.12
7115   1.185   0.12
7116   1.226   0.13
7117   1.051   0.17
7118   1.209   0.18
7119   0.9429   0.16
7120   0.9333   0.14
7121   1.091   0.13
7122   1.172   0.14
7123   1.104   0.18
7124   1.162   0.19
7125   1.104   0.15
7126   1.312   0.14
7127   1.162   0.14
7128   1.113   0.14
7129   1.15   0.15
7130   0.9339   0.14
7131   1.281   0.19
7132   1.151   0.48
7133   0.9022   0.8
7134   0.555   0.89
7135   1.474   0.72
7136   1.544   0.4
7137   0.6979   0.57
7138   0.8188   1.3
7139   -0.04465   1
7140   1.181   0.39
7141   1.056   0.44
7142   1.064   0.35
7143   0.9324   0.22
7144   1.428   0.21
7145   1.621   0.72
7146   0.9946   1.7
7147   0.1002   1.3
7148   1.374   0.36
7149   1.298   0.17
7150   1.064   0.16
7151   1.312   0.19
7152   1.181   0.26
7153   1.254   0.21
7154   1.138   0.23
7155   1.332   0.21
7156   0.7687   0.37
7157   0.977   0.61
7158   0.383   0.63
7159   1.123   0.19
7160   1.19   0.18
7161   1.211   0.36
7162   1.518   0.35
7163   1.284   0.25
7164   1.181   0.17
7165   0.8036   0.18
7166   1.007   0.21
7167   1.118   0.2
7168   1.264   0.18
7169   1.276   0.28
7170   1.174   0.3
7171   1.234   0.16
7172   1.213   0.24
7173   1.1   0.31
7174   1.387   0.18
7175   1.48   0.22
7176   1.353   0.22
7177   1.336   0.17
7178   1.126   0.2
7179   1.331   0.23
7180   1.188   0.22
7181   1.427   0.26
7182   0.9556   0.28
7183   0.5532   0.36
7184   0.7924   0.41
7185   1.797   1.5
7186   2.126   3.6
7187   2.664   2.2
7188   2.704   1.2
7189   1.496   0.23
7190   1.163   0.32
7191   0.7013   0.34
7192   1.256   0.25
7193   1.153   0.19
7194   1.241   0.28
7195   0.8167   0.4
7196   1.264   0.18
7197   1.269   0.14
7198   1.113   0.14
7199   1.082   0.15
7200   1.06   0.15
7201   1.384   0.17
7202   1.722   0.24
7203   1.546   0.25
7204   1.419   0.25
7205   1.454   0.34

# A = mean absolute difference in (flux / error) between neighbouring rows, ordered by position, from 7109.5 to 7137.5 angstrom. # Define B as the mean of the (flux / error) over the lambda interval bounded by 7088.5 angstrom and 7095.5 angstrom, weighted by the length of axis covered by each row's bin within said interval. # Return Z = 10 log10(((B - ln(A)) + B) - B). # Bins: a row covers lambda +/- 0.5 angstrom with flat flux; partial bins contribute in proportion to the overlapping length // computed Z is 9.0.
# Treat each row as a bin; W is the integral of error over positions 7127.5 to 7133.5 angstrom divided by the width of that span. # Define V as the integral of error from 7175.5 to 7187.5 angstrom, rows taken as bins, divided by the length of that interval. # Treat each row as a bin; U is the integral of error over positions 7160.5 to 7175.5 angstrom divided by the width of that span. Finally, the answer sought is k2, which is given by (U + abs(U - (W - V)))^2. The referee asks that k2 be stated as 0.93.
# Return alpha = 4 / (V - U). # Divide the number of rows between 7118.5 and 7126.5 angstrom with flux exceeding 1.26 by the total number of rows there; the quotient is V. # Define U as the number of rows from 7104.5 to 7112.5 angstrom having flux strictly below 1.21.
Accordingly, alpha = -0.6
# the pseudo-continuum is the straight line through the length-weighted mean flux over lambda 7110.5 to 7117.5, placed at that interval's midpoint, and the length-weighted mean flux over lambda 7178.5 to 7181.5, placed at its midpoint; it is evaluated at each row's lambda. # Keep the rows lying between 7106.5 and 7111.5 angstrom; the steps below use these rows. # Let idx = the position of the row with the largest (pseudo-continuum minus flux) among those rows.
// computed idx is 7110 angstrom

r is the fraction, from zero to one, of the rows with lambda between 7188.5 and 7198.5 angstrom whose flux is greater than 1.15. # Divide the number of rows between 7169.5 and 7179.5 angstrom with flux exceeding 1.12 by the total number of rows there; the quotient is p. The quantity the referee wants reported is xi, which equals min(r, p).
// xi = 0.70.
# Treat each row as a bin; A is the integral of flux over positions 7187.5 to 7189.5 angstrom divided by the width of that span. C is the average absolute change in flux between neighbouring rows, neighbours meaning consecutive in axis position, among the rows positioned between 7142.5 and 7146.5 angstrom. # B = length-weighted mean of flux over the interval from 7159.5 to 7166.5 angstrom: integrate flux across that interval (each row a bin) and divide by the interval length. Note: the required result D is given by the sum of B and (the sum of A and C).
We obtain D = 3.7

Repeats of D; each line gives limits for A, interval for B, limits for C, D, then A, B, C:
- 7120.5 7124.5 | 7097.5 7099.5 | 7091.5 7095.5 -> 2.5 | 1.13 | 1.23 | 0.14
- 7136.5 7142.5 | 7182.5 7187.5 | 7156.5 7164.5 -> 2.7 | 0.80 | 1.59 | 0.30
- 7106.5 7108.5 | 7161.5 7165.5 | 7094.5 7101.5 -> 2.4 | 1.08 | 1.20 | 0.12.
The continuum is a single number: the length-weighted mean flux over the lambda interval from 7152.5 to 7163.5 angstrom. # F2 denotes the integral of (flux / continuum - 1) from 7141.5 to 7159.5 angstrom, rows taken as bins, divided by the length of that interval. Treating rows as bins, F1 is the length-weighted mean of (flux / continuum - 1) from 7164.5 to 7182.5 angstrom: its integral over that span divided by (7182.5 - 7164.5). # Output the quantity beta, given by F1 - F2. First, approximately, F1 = 0.09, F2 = -0.03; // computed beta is 0.1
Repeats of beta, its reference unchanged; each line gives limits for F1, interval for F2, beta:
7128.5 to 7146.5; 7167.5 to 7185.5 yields -0.2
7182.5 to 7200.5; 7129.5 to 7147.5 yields 0.3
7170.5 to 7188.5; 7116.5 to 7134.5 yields 0.3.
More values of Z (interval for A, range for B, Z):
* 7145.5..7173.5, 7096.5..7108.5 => 9.4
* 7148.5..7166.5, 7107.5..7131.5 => 8.7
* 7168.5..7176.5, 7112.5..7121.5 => 8.5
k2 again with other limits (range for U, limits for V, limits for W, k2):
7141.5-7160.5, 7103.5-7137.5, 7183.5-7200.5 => 0.21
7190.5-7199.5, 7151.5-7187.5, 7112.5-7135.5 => 0.43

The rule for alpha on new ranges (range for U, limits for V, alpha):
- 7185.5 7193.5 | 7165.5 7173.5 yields -1.5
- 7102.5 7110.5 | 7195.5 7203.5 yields -0.5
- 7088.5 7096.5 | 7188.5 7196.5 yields -0.8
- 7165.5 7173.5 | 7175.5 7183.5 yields -1.1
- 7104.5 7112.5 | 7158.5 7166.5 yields -0.6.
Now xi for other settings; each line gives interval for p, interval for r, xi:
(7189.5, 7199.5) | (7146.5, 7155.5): 0.60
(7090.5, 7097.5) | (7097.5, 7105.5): 0.50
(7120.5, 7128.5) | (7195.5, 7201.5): 0.50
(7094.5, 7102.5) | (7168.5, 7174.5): 0.83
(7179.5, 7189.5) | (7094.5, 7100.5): 0.70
